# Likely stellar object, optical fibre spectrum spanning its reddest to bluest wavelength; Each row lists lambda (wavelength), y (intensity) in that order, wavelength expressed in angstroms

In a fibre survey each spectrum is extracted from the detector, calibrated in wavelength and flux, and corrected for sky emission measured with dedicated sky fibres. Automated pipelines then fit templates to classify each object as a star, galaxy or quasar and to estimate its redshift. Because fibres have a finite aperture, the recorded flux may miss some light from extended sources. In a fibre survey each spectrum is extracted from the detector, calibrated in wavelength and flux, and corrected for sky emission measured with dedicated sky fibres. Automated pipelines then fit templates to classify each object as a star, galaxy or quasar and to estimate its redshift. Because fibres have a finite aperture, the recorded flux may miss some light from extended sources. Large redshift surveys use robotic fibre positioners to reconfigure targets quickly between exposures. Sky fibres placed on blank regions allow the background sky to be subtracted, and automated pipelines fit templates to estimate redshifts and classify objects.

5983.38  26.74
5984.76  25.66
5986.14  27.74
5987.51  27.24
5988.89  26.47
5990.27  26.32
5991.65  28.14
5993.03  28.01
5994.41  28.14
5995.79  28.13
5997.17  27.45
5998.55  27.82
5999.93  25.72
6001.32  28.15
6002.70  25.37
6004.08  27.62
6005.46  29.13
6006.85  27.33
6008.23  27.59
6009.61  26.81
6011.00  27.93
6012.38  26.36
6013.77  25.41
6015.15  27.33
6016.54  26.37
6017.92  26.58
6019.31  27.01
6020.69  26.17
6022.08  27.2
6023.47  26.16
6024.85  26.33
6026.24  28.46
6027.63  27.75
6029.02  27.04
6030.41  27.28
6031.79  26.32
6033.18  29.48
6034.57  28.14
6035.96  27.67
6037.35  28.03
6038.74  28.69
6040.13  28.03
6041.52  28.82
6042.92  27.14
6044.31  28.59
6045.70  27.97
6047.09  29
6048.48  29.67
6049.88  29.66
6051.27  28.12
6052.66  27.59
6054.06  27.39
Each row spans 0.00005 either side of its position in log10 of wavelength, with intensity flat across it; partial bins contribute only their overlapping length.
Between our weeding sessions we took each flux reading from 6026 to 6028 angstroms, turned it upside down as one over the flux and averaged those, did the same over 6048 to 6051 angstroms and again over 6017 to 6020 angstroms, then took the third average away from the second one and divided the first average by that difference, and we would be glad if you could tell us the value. -10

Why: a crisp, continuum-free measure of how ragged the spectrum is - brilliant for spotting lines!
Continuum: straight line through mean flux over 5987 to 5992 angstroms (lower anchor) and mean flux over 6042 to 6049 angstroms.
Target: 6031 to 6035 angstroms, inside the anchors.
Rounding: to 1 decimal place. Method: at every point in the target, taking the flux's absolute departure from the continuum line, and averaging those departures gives 1.1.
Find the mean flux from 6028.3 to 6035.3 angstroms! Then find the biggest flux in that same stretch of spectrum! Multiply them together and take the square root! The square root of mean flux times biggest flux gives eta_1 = 28.6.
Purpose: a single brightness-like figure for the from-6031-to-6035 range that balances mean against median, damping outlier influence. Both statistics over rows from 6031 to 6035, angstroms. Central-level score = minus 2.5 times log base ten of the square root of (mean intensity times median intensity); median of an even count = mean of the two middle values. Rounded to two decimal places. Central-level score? -3.62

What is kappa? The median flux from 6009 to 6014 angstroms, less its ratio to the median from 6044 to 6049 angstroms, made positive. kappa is 25.66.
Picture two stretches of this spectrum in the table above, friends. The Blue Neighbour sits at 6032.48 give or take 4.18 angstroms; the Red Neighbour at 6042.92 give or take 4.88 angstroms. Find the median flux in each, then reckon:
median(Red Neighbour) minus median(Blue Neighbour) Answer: 1.1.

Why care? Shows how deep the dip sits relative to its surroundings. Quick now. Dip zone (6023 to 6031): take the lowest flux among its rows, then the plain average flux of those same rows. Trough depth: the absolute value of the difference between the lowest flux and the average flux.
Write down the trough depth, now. 1.0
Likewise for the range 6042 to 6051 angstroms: 1.5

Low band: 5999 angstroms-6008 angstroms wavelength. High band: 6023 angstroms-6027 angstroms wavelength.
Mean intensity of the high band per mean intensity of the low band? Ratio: 0.99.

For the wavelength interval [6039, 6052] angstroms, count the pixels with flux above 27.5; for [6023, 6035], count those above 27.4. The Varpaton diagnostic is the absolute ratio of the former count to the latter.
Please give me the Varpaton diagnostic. 2.0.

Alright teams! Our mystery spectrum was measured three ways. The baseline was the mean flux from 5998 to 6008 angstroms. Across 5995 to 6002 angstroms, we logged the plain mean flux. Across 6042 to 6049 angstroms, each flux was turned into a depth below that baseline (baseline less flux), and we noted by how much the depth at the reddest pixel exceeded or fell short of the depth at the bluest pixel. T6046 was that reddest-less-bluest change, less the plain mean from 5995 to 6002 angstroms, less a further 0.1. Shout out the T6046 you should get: -30.1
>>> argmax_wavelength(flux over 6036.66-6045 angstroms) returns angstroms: 6041.52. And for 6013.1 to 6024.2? 6015.15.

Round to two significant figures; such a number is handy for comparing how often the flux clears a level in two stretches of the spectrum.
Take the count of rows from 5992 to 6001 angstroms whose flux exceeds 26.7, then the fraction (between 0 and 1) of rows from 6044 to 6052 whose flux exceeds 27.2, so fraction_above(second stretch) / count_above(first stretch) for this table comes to 0.20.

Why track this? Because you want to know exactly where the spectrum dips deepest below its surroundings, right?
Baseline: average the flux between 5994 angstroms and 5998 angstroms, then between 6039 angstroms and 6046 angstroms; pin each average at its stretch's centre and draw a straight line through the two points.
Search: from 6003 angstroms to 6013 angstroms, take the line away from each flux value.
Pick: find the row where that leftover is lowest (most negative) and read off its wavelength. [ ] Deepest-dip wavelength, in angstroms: 6012.38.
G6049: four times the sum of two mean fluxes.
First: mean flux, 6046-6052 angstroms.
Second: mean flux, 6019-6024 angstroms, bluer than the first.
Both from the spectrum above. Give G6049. 223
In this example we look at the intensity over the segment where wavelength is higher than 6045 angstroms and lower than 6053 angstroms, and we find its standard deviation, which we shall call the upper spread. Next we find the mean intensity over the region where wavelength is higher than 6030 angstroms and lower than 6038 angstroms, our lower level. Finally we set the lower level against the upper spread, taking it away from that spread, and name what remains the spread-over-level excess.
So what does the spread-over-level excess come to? -27.0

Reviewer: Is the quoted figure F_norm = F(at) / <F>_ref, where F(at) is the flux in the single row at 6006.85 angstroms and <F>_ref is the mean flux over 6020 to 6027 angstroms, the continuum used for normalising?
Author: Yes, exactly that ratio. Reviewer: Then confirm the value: 1.02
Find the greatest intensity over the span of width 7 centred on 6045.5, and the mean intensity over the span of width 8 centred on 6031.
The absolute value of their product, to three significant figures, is 821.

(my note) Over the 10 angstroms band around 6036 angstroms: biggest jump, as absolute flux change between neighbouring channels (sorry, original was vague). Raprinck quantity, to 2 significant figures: 3.2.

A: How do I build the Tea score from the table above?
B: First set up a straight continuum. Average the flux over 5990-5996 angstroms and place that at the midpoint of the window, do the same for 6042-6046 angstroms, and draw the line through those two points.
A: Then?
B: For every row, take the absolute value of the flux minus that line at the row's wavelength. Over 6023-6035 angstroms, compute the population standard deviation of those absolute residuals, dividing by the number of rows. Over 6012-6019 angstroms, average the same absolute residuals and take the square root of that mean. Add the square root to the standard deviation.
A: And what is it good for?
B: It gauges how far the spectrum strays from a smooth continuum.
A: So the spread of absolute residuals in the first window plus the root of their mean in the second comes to 1.8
